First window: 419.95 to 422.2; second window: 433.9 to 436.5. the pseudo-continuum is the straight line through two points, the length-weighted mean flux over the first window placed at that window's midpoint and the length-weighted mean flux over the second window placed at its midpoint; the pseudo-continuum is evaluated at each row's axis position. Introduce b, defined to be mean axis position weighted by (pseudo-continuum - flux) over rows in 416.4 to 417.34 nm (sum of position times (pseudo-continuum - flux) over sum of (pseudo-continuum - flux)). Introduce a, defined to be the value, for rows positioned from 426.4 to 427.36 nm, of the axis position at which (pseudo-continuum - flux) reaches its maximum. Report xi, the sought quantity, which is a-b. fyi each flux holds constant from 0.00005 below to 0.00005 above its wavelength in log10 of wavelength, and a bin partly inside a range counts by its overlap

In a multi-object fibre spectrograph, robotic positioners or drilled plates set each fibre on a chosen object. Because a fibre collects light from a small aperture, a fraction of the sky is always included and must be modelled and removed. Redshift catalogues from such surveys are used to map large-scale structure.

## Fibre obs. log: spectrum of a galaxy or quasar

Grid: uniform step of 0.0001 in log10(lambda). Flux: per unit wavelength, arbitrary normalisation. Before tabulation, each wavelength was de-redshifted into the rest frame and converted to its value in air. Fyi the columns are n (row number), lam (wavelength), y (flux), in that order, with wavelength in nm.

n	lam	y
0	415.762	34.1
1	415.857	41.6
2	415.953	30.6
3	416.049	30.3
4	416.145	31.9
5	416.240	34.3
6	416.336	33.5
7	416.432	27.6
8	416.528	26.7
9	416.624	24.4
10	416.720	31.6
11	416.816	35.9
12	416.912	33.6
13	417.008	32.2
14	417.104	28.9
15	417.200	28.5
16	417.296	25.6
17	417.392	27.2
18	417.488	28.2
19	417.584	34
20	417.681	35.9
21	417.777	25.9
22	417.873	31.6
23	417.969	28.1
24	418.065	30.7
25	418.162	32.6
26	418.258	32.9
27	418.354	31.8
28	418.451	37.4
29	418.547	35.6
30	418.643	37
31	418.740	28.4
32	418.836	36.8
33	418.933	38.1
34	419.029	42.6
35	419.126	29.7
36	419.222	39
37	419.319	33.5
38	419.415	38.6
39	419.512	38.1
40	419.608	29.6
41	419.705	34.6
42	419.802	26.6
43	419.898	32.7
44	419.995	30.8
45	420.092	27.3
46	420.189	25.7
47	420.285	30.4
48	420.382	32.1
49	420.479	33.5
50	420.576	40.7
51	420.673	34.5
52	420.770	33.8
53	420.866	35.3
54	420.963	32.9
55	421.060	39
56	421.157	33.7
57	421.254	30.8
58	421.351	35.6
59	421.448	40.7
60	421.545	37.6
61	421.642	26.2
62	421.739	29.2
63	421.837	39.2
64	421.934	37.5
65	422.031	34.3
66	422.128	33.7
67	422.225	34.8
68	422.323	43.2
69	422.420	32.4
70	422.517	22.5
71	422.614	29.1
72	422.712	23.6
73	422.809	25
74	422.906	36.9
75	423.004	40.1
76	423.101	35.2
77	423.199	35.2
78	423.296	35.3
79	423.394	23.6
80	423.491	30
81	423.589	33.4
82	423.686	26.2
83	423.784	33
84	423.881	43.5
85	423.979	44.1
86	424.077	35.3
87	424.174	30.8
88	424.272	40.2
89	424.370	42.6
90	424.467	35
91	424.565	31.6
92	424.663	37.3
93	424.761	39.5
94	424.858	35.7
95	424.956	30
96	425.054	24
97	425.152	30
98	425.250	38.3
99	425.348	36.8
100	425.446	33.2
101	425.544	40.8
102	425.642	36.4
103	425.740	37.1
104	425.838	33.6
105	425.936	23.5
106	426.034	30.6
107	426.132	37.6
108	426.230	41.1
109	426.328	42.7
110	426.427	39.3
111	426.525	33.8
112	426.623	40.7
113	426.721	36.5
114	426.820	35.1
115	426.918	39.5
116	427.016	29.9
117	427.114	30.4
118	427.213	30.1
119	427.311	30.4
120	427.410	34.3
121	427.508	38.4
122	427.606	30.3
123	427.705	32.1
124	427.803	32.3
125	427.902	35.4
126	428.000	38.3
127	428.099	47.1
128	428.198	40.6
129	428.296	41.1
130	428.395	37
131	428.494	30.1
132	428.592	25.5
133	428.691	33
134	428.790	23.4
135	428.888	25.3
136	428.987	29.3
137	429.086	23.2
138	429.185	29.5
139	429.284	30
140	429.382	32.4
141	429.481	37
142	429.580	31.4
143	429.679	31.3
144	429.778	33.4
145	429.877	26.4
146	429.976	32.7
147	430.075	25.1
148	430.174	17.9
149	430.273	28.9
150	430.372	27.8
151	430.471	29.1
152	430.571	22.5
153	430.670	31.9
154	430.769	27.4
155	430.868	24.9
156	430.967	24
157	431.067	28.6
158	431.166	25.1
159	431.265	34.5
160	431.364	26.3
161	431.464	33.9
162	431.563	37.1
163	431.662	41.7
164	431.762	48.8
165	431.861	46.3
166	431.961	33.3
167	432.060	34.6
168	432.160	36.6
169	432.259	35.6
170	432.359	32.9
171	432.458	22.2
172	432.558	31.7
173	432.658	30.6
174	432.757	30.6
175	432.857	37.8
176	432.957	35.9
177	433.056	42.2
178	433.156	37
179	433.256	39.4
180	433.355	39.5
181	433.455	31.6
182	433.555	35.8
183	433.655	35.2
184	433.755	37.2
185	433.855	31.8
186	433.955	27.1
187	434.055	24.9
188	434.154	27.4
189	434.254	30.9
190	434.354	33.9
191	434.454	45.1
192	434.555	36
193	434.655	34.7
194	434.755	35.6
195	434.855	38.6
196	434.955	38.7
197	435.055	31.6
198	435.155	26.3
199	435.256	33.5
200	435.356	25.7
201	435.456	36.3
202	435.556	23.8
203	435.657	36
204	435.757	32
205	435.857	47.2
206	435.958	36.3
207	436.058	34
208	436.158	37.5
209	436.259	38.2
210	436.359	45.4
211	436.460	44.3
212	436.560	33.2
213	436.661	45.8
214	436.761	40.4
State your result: 10.17 nm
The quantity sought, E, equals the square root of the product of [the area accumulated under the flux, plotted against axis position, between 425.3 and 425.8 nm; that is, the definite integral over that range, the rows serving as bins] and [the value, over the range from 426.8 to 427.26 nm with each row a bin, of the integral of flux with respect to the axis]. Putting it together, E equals 16.7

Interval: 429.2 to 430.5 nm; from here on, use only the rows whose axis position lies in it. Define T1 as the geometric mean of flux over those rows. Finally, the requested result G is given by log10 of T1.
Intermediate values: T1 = 29.1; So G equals 1.464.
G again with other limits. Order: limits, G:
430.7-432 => 1.510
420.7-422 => 1.538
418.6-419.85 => 1.538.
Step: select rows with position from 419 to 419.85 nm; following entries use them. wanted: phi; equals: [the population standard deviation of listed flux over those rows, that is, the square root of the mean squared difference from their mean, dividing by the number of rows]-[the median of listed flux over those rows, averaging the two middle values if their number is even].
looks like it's -29.6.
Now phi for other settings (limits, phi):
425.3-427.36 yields -31.7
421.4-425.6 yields -29.2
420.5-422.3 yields -30.9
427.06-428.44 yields -29.9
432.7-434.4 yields -30.5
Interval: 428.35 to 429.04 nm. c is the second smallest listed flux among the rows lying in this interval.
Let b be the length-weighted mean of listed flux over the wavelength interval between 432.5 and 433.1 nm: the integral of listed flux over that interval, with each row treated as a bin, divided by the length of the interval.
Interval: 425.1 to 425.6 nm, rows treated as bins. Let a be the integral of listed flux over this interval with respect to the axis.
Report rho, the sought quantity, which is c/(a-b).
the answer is -1.5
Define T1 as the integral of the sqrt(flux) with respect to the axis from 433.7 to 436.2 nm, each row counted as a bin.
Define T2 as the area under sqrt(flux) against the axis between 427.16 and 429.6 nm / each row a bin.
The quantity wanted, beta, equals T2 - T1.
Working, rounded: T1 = 14.5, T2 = 13.9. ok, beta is -0.6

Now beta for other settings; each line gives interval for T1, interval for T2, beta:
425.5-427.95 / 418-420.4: -0.6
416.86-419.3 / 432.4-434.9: 0.7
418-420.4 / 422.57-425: 0.3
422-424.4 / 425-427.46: 0.6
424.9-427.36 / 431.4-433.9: 0.5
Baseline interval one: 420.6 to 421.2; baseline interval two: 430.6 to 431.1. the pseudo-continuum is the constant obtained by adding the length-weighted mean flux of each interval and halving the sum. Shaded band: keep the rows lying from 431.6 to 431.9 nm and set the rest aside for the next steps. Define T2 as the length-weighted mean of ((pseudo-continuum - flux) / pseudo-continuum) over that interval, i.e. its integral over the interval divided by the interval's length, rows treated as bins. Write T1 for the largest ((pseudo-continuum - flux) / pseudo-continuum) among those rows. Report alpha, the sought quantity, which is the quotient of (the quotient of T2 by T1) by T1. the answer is -4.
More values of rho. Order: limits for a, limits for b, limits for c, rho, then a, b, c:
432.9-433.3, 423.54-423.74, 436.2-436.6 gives -2.6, 15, 30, 38.2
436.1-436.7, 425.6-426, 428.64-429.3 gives -2.9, 24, 33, 23.4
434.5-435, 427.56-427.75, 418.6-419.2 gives -2.3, 18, 31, 29.7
